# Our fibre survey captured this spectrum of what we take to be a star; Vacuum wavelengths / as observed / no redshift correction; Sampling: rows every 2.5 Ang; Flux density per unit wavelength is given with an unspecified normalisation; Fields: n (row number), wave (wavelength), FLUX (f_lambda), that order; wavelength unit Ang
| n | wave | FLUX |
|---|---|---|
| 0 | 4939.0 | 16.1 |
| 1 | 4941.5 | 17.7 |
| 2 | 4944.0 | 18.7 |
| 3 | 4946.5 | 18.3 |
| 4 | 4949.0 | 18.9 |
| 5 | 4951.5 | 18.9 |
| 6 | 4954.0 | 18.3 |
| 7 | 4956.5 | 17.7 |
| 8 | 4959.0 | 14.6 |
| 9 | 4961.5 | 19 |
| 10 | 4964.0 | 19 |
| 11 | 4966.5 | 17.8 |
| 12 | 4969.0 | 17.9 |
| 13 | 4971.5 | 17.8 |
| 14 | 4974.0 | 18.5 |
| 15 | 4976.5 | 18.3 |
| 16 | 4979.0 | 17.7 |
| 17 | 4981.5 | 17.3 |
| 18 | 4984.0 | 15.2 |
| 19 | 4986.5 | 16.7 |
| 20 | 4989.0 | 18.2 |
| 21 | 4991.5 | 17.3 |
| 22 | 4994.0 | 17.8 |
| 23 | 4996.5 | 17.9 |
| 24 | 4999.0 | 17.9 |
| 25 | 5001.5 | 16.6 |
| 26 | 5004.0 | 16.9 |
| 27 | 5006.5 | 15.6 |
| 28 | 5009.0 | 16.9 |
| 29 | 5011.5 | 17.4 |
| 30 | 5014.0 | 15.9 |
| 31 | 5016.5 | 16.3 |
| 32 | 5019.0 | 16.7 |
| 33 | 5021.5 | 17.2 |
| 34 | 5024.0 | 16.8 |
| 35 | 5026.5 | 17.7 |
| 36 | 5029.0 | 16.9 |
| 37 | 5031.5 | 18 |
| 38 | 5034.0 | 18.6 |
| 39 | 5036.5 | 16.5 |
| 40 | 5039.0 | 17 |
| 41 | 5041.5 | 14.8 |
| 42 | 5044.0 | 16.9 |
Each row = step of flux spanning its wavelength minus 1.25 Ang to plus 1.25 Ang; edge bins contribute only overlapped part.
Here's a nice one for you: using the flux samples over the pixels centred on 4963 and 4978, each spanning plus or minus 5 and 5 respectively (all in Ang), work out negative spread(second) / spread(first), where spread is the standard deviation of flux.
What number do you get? -0.26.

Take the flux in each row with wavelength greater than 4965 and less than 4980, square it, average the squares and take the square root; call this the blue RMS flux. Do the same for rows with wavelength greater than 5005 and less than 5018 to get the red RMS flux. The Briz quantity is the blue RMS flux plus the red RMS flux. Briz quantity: 34.4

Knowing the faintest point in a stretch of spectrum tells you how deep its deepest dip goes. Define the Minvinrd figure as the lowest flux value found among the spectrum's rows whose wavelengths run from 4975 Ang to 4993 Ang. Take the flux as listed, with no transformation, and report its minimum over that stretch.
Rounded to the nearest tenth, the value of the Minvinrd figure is 15.2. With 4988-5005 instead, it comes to 16.6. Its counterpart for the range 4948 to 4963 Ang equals 14.6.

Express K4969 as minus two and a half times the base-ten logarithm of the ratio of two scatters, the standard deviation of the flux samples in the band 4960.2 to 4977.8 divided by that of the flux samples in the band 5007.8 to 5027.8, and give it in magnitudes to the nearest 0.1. 0.1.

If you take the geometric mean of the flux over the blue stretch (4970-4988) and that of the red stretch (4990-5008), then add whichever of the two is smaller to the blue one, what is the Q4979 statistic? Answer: 34.4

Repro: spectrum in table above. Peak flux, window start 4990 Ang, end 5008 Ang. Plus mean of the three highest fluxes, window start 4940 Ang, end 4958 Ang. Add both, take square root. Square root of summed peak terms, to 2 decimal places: 6.06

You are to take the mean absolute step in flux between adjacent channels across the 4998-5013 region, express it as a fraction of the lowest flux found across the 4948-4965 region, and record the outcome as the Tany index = 0.064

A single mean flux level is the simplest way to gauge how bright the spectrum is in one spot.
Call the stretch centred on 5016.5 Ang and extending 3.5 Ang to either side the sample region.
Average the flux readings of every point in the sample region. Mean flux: 16.3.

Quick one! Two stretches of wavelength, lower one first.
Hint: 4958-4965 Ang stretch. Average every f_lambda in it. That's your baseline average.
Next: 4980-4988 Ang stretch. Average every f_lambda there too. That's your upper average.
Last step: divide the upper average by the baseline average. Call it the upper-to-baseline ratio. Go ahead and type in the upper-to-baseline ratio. 0.94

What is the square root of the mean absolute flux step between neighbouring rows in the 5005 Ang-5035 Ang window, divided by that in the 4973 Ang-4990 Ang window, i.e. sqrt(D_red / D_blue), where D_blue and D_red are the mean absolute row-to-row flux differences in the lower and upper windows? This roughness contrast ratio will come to 0.85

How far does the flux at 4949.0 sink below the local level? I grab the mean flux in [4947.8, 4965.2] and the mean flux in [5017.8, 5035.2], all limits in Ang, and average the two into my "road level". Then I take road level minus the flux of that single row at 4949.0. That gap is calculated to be -1.2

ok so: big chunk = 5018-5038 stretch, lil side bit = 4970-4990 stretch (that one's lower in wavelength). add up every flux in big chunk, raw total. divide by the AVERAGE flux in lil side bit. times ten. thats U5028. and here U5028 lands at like 79.3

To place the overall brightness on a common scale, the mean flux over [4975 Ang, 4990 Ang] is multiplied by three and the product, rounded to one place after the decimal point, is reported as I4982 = 51.7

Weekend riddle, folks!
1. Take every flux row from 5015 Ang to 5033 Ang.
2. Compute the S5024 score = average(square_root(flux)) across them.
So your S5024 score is 4.13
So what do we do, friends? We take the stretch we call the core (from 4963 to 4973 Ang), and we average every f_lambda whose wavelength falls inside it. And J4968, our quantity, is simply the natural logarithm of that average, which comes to 2.90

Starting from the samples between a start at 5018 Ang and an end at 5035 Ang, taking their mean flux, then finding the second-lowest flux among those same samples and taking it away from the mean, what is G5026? 0.61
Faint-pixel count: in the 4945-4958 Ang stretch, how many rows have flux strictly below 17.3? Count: 0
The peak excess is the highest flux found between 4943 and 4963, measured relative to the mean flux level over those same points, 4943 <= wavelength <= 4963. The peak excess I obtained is 0.95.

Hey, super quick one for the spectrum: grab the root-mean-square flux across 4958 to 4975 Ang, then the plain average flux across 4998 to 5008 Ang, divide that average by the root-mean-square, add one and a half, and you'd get 2.44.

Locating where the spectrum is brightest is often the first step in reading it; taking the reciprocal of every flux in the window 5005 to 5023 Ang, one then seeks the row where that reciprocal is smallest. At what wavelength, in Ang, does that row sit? 5011.5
